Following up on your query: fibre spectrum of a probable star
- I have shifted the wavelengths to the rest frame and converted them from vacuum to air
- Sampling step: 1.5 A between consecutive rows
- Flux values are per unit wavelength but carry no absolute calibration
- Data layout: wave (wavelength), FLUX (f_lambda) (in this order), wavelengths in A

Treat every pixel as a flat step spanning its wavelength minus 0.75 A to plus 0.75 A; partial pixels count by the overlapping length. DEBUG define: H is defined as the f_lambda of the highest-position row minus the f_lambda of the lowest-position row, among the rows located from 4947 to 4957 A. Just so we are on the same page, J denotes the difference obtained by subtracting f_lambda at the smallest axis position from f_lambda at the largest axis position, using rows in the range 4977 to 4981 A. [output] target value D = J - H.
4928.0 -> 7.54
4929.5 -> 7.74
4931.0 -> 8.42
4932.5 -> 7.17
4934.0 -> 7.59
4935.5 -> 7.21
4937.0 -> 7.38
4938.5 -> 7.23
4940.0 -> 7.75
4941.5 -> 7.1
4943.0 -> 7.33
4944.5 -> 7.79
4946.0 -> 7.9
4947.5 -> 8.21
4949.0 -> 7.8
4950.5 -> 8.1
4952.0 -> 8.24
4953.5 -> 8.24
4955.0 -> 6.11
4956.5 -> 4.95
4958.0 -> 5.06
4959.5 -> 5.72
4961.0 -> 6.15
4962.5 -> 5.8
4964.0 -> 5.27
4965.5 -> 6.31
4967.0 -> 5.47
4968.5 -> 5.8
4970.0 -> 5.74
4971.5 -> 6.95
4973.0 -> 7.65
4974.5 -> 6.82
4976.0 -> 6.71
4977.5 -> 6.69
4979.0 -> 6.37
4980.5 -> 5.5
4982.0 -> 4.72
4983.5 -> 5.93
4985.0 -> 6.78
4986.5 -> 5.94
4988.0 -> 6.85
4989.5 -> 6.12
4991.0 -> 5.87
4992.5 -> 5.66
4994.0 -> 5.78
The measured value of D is 2.1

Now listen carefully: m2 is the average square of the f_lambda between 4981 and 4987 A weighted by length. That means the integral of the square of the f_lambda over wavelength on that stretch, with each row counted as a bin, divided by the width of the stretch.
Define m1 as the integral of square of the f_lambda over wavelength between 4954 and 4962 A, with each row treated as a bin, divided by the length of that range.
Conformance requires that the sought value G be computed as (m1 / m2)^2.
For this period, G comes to 0.91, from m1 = 33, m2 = 34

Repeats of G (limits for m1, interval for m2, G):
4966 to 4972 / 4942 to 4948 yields 0.35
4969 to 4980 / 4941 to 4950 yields 0.56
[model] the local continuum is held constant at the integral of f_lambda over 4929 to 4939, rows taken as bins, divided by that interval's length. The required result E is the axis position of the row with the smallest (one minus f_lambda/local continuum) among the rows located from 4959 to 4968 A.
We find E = 4965.5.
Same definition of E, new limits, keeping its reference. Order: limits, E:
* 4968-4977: 4973.0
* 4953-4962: 4953.5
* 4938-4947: 4946.0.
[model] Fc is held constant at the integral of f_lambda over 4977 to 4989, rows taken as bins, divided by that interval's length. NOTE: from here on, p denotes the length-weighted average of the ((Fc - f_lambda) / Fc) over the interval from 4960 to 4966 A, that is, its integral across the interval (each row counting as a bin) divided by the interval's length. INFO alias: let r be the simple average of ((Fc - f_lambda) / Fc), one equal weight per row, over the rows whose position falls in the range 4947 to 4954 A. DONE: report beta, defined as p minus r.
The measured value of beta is 0.37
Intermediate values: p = 0.04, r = -0.334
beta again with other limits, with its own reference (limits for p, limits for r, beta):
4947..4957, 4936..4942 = -0.01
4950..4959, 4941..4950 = 0.16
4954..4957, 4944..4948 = 0.36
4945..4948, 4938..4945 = -0.10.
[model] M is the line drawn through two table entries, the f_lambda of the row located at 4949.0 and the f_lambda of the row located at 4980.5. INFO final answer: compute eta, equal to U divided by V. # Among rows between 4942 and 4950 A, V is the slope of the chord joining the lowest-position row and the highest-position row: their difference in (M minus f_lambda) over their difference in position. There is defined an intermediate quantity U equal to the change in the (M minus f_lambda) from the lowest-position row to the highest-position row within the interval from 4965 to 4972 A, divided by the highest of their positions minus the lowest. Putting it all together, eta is 1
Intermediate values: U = -0.18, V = -0.15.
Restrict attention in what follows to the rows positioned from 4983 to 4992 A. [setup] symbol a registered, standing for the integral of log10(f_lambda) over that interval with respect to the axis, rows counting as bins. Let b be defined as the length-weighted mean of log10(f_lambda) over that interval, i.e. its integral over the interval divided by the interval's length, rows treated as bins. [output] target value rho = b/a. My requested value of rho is 0.11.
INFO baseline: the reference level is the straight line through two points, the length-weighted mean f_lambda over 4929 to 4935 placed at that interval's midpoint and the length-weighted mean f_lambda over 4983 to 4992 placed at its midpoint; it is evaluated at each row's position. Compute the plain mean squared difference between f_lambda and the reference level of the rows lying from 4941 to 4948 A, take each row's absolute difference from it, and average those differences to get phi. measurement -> 0.23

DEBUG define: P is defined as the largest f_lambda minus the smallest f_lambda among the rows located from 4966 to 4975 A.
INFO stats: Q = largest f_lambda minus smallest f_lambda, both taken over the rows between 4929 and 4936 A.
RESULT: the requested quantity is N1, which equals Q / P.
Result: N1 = 0.6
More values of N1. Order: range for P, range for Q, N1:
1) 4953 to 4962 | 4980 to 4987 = 0.6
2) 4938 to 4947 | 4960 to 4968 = 1.3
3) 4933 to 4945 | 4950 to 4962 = 4.8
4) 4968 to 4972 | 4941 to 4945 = 0.6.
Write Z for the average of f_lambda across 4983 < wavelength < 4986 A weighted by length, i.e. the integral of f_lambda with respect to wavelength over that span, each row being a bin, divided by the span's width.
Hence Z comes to 6.4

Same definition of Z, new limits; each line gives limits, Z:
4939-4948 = 7.7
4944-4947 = 7.9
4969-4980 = 6.7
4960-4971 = 5.8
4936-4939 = 7.3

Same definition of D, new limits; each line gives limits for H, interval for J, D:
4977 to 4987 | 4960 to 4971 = 0.3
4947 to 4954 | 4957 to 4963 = 0.7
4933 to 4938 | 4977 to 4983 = -1.8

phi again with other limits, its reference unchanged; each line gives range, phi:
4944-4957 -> 0.76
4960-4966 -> 0.71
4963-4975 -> 0.62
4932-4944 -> 0.07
